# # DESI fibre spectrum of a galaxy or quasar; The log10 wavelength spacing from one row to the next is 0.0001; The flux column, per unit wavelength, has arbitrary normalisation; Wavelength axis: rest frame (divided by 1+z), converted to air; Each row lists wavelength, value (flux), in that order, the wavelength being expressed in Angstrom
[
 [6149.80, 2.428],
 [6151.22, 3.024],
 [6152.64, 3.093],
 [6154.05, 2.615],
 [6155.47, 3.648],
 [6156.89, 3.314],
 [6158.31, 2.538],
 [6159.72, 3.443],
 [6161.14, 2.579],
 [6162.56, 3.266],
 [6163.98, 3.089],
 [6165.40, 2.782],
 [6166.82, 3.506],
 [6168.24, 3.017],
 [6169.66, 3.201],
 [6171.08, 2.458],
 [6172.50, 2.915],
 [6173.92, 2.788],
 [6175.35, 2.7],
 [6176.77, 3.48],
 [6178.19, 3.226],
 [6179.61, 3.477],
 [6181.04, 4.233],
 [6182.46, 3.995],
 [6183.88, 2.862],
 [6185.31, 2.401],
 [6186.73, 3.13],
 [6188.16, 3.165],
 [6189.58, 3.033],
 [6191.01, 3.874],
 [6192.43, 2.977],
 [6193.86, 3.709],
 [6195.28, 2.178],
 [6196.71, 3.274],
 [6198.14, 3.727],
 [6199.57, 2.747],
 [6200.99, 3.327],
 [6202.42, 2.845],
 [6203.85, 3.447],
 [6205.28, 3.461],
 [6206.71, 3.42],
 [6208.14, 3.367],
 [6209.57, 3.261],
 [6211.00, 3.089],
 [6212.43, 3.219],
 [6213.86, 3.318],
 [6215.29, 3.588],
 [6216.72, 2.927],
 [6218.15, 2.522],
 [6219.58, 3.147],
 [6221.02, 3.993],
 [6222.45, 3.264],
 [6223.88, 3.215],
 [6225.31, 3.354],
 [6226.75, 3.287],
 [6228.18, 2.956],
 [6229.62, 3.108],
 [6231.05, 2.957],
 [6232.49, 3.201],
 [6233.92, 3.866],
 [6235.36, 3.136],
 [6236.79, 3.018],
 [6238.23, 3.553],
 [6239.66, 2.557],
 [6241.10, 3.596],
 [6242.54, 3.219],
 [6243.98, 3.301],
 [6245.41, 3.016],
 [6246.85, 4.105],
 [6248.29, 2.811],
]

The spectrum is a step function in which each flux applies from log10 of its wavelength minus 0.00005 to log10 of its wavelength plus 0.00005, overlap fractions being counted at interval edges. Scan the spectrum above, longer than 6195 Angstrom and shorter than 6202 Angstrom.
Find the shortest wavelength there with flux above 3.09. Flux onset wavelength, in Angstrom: 6196.71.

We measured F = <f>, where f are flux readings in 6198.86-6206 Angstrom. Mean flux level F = 3.17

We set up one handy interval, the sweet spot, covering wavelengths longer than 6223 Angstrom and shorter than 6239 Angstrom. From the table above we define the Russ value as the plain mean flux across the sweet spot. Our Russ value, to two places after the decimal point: 3.24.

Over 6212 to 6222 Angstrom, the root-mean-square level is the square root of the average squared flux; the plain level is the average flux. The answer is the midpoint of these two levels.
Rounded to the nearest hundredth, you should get 3.26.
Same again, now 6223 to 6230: 3.19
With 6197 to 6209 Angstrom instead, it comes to 3.30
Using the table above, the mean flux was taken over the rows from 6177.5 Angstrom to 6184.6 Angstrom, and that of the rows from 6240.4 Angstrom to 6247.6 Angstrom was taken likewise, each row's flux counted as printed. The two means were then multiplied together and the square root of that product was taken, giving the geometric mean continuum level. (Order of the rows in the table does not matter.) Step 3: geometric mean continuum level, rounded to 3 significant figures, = 3.50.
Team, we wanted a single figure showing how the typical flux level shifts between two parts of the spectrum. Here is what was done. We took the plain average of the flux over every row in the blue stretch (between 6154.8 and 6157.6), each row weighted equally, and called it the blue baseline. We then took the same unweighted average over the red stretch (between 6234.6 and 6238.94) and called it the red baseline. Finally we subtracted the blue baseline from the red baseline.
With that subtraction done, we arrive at -0.2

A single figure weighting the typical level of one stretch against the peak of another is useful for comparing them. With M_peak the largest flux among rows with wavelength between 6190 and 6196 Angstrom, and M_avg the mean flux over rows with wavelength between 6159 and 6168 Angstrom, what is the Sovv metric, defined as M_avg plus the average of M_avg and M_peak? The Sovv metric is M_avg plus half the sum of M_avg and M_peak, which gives 6.60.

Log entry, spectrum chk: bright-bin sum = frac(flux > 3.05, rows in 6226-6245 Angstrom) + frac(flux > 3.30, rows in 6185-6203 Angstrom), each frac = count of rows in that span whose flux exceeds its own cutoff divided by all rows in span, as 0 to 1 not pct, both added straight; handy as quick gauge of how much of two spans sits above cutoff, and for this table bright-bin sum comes 1.00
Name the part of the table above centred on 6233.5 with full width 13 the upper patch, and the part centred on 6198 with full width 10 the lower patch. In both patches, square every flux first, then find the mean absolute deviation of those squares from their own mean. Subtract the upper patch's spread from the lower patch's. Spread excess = 1.0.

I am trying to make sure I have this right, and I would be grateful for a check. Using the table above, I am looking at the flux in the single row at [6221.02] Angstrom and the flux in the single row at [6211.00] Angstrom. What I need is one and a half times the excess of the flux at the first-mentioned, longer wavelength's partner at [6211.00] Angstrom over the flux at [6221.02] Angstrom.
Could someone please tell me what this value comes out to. -1.4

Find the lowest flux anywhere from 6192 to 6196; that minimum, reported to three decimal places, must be 2.178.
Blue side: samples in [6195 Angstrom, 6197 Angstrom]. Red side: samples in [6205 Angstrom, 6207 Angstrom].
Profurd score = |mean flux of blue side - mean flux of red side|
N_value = 0.71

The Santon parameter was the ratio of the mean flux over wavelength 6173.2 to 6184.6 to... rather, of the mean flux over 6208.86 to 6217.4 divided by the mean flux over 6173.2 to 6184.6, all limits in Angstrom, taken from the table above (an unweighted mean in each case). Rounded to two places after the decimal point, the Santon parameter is 0.97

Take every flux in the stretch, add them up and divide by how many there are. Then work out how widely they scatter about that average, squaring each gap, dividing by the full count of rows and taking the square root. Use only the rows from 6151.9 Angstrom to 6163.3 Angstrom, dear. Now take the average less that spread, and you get 2.66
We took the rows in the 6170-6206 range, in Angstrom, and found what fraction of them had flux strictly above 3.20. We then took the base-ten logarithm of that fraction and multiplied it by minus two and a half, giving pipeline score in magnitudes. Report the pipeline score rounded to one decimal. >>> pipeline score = 0.8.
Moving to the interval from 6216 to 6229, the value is 0.6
